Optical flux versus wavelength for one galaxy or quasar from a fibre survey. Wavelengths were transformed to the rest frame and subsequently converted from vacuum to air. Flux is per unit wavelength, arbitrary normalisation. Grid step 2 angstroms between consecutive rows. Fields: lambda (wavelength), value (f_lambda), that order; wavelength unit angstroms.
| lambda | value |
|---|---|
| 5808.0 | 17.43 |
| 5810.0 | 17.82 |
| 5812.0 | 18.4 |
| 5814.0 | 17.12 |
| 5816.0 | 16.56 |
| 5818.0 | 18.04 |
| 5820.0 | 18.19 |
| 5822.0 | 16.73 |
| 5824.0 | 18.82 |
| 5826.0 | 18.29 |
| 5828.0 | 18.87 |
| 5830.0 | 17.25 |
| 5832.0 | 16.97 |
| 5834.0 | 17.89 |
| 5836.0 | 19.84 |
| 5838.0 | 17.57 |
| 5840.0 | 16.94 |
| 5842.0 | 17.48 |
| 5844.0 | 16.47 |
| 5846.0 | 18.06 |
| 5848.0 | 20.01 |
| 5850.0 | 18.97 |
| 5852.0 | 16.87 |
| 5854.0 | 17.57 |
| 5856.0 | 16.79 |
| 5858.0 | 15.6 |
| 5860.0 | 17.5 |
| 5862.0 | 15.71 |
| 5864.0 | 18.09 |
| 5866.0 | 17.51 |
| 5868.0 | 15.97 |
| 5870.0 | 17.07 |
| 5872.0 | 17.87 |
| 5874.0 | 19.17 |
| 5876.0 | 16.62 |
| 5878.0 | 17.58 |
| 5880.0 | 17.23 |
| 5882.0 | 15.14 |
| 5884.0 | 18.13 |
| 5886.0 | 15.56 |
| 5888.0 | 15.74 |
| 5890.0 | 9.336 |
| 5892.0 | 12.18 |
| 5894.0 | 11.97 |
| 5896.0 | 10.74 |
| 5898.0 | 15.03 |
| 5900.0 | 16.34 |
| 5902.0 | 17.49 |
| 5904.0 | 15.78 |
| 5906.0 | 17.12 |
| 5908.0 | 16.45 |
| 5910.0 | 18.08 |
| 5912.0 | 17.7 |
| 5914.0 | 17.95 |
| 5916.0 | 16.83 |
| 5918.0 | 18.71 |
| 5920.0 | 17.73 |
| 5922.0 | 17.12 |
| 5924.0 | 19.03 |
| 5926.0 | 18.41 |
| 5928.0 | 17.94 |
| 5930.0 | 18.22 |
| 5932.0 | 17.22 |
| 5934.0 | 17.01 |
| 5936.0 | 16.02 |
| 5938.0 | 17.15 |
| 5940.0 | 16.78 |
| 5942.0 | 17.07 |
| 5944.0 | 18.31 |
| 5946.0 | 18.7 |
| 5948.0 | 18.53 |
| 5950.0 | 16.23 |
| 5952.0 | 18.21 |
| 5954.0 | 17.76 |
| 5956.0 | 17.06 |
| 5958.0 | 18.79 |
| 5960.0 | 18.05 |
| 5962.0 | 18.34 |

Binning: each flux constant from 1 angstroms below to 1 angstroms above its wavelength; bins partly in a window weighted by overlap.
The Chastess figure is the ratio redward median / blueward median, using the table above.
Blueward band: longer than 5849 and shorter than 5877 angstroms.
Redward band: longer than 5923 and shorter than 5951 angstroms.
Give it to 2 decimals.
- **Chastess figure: 1.02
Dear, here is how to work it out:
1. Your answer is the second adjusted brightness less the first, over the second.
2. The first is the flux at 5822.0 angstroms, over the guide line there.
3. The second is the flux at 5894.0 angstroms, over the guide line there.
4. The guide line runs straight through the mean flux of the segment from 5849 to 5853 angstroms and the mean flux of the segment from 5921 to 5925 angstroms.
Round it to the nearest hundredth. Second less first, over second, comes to -0.41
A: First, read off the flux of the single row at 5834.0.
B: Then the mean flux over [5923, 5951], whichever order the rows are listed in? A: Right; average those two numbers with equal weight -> 17.8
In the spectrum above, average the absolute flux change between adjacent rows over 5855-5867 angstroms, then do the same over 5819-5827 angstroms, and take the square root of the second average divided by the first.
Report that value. 0.93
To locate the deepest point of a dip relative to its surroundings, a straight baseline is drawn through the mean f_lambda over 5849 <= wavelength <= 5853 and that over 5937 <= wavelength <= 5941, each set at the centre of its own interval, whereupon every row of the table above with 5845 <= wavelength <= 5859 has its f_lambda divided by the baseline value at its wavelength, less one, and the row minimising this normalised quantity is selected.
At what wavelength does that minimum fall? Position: 5858.0 angstroms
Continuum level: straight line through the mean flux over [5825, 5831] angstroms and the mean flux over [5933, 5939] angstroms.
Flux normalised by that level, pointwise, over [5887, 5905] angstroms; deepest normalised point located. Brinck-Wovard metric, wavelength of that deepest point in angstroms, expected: 5890.0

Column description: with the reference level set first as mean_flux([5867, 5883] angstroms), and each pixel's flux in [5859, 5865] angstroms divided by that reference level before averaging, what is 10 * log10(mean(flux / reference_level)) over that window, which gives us 0.00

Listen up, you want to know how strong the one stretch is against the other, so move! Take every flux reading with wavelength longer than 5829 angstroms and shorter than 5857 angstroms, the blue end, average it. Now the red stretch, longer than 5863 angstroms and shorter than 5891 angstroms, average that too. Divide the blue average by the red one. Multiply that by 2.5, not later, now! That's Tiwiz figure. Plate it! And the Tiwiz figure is 2.69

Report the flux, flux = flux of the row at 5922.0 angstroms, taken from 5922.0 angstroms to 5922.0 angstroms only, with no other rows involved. 17.12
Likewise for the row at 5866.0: 17.51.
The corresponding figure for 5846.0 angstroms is 18.06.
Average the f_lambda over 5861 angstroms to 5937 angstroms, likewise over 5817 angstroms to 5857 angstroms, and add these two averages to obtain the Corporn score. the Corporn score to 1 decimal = 34.4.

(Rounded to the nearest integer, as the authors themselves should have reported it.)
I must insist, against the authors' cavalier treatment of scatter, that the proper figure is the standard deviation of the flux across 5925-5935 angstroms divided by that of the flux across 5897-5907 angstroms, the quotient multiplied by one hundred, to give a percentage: 62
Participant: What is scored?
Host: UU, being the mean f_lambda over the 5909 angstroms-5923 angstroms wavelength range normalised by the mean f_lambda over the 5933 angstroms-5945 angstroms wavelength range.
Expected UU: 1.04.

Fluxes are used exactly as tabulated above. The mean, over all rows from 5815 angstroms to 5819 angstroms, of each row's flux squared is 300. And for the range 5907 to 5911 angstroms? 299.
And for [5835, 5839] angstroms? 351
